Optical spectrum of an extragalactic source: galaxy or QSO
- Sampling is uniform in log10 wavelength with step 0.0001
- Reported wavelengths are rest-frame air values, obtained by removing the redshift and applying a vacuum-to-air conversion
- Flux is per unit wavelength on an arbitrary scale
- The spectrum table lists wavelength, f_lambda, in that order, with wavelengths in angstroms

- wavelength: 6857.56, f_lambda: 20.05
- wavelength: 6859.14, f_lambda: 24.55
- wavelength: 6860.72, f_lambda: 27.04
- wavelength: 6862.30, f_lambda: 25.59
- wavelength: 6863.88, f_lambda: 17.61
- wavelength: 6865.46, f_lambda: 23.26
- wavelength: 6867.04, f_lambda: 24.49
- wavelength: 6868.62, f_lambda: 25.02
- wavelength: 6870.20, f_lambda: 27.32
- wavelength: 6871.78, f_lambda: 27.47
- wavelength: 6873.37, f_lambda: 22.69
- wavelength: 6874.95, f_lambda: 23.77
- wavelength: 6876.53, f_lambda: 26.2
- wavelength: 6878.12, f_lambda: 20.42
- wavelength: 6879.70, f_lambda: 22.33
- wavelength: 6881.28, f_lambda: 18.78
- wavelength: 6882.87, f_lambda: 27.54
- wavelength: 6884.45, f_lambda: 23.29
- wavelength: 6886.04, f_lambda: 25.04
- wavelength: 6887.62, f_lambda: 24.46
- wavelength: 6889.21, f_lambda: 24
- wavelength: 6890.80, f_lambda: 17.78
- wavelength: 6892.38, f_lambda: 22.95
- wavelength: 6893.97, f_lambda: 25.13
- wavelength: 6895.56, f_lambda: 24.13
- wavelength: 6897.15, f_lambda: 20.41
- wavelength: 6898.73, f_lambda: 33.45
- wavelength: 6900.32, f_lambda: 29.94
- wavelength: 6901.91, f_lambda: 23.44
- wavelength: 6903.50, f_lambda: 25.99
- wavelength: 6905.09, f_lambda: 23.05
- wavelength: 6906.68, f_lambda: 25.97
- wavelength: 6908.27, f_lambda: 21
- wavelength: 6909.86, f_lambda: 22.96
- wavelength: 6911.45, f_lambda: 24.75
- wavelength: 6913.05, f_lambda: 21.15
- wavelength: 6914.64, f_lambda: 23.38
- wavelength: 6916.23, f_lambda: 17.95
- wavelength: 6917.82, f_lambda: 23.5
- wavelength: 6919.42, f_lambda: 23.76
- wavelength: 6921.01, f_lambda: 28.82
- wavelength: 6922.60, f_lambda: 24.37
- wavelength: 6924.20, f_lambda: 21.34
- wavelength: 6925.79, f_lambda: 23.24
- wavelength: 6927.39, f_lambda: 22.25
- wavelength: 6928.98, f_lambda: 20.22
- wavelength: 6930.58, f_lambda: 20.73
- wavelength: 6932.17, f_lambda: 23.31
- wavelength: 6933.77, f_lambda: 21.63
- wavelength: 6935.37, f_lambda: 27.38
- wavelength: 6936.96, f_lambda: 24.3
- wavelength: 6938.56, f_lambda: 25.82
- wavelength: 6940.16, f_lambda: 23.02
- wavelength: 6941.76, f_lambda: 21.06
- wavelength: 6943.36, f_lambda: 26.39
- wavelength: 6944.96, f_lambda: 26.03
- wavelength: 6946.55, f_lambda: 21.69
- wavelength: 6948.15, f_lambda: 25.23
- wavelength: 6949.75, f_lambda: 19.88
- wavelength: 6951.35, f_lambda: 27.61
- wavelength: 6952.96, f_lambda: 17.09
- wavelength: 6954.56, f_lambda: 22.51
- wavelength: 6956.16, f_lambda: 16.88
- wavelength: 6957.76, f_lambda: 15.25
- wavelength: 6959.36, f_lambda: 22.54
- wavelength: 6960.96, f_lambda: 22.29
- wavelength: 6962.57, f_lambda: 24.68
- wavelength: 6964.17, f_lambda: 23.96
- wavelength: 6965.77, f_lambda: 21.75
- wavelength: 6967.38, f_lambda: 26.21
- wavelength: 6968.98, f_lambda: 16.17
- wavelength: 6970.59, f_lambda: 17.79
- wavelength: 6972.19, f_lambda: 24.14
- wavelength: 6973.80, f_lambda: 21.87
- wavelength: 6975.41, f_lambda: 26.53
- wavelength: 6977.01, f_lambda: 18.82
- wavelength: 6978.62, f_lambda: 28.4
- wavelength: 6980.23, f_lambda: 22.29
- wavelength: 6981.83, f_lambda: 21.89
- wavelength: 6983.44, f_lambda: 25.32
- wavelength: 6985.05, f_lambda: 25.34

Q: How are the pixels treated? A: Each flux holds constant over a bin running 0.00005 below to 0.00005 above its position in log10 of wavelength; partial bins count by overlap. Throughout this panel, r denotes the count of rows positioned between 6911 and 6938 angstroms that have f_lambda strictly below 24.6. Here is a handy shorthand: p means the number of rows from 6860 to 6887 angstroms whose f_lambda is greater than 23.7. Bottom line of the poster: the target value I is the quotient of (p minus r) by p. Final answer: -0.40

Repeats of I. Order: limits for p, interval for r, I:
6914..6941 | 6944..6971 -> -1.00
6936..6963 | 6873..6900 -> -0.71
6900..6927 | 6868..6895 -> -0.43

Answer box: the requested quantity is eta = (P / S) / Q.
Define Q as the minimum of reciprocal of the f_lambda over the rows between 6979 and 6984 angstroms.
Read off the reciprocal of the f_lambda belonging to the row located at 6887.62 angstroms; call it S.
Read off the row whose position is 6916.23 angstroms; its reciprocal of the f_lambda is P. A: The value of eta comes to 35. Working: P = 0.0557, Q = 0.0395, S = 0.0409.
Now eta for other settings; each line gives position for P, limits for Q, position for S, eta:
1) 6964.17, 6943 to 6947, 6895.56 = 27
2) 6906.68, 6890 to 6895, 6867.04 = 24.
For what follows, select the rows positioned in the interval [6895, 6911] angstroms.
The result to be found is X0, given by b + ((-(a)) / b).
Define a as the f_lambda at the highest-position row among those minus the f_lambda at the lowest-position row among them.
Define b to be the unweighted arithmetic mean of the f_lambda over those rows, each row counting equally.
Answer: 25.1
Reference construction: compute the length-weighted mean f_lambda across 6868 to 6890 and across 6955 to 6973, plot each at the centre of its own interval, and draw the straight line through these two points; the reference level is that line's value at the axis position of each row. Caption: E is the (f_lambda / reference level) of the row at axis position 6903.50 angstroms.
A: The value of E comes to 1.12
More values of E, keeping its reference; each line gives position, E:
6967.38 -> 1.25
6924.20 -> 0.95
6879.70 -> 0.93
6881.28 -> 0.78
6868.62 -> 1.02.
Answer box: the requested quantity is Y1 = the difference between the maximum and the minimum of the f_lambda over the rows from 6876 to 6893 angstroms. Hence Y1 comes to 9.8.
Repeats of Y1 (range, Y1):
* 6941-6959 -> 12.4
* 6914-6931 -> 10.9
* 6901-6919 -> 8.0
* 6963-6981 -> 12.2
